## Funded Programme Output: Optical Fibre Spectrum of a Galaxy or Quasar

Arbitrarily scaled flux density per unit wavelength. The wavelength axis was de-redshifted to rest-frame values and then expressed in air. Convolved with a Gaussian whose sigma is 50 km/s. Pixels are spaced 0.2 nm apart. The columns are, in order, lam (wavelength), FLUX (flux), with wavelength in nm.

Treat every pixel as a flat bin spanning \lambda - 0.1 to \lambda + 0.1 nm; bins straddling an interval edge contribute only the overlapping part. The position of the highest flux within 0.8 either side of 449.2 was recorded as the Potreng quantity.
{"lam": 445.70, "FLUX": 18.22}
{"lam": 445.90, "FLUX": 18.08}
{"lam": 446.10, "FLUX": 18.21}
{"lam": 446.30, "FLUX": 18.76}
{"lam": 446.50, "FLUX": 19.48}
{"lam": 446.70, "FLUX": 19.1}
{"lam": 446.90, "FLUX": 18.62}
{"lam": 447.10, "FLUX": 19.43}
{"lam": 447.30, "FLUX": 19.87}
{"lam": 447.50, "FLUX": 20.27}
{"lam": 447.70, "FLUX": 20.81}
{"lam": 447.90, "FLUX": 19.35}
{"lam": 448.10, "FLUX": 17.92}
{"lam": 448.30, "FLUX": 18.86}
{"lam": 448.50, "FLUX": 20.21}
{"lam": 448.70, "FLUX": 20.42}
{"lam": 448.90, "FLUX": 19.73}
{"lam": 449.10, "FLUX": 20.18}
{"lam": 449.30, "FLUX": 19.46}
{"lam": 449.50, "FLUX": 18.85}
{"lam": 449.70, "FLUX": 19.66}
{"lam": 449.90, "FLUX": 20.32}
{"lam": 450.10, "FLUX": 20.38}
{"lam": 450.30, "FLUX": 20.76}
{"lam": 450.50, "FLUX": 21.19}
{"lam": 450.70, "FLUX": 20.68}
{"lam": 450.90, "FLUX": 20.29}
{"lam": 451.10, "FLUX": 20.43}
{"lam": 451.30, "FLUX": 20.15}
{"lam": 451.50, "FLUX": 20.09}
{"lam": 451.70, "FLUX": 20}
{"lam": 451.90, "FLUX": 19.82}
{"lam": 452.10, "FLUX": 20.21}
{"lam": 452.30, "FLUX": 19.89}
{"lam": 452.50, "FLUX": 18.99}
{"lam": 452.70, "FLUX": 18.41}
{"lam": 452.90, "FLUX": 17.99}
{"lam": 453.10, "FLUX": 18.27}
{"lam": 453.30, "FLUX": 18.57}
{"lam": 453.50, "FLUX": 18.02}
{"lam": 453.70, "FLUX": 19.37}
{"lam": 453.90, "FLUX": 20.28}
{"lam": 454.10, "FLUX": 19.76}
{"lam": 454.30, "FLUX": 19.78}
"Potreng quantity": 448.70 nm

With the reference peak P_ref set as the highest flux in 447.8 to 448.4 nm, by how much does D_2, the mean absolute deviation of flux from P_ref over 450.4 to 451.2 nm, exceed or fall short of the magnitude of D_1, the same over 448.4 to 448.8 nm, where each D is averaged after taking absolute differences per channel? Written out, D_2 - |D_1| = 0.33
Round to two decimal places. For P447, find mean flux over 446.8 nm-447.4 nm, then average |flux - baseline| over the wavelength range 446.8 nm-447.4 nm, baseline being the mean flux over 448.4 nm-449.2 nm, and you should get 0.83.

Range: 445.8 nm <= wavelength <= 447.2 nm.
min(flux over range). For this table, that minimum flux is 18.08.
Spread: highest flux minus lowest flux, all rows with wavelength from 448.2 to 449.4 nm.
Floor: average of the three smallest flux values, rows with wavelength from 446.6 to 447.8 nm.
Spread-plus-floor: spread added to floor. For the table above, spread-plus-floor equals 20.6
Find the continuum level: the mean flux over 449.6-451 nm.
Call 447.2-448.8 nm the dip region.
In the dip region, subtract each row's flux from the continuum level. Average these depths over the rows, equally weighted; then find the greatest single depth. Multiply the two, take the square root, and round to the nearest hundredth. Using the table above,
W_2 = 1.39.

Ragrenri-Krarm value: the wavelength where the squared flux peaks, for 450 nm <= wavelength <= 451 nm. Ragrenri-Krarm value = 450.50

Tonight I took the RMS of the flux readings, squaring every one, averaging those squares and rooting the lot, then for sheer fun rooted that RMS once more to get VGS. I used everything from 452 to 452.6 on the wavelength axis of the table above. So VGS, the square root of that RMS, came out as 4.44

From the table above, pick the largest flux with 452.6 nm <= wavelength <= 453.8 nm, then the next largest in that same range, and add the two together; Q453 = 37.9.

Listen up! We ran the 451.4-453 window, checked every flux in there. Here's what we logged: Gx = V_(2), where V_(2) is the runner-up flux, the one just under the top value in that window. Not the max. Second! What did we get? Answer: 20.09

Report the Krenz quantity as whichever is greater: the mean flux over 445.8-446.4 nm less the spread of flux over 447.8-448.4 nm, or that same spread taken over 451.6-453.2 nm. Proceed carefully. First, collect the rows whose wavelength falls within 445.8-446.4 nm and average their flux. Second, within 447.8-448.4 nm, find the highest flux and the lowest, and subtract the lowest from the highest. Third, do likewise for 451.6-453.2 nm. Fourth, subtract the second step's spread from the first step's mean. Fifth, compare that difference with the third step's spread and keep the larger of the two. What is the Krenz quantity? 16.9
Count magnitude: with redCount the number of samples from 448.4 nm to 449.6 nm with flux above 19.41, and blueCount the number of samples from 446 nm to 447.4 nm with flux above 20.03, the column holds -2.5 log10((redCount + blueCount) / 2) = -1.0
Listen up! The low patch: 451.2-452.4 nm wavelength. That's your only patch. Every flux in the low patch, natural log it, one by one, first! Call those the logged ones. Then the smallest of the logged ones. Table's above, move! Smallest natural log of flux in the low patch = 2.99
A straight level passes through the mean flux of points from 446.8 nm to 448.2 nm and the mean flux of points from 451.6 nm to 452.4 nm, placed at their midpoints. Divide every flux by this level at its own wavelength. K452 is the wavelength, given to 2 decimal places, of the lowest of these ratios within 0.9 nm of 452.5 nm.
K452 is 452.90 nm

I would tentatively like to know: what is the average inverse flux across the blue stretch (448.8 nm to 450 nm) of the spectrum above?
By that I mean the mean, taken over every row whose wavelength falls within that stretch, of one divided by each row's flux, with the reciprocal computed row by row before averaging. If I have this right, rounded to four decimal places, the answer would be 0.0508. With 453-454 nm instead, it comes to 0.0530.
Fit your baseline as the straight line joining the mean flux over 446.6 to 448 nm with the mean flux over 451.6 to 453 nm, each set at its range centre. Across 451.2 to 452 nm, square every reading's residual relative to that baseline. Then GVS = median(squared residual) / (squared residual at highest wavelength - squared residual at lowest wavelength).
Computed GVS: -1.3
